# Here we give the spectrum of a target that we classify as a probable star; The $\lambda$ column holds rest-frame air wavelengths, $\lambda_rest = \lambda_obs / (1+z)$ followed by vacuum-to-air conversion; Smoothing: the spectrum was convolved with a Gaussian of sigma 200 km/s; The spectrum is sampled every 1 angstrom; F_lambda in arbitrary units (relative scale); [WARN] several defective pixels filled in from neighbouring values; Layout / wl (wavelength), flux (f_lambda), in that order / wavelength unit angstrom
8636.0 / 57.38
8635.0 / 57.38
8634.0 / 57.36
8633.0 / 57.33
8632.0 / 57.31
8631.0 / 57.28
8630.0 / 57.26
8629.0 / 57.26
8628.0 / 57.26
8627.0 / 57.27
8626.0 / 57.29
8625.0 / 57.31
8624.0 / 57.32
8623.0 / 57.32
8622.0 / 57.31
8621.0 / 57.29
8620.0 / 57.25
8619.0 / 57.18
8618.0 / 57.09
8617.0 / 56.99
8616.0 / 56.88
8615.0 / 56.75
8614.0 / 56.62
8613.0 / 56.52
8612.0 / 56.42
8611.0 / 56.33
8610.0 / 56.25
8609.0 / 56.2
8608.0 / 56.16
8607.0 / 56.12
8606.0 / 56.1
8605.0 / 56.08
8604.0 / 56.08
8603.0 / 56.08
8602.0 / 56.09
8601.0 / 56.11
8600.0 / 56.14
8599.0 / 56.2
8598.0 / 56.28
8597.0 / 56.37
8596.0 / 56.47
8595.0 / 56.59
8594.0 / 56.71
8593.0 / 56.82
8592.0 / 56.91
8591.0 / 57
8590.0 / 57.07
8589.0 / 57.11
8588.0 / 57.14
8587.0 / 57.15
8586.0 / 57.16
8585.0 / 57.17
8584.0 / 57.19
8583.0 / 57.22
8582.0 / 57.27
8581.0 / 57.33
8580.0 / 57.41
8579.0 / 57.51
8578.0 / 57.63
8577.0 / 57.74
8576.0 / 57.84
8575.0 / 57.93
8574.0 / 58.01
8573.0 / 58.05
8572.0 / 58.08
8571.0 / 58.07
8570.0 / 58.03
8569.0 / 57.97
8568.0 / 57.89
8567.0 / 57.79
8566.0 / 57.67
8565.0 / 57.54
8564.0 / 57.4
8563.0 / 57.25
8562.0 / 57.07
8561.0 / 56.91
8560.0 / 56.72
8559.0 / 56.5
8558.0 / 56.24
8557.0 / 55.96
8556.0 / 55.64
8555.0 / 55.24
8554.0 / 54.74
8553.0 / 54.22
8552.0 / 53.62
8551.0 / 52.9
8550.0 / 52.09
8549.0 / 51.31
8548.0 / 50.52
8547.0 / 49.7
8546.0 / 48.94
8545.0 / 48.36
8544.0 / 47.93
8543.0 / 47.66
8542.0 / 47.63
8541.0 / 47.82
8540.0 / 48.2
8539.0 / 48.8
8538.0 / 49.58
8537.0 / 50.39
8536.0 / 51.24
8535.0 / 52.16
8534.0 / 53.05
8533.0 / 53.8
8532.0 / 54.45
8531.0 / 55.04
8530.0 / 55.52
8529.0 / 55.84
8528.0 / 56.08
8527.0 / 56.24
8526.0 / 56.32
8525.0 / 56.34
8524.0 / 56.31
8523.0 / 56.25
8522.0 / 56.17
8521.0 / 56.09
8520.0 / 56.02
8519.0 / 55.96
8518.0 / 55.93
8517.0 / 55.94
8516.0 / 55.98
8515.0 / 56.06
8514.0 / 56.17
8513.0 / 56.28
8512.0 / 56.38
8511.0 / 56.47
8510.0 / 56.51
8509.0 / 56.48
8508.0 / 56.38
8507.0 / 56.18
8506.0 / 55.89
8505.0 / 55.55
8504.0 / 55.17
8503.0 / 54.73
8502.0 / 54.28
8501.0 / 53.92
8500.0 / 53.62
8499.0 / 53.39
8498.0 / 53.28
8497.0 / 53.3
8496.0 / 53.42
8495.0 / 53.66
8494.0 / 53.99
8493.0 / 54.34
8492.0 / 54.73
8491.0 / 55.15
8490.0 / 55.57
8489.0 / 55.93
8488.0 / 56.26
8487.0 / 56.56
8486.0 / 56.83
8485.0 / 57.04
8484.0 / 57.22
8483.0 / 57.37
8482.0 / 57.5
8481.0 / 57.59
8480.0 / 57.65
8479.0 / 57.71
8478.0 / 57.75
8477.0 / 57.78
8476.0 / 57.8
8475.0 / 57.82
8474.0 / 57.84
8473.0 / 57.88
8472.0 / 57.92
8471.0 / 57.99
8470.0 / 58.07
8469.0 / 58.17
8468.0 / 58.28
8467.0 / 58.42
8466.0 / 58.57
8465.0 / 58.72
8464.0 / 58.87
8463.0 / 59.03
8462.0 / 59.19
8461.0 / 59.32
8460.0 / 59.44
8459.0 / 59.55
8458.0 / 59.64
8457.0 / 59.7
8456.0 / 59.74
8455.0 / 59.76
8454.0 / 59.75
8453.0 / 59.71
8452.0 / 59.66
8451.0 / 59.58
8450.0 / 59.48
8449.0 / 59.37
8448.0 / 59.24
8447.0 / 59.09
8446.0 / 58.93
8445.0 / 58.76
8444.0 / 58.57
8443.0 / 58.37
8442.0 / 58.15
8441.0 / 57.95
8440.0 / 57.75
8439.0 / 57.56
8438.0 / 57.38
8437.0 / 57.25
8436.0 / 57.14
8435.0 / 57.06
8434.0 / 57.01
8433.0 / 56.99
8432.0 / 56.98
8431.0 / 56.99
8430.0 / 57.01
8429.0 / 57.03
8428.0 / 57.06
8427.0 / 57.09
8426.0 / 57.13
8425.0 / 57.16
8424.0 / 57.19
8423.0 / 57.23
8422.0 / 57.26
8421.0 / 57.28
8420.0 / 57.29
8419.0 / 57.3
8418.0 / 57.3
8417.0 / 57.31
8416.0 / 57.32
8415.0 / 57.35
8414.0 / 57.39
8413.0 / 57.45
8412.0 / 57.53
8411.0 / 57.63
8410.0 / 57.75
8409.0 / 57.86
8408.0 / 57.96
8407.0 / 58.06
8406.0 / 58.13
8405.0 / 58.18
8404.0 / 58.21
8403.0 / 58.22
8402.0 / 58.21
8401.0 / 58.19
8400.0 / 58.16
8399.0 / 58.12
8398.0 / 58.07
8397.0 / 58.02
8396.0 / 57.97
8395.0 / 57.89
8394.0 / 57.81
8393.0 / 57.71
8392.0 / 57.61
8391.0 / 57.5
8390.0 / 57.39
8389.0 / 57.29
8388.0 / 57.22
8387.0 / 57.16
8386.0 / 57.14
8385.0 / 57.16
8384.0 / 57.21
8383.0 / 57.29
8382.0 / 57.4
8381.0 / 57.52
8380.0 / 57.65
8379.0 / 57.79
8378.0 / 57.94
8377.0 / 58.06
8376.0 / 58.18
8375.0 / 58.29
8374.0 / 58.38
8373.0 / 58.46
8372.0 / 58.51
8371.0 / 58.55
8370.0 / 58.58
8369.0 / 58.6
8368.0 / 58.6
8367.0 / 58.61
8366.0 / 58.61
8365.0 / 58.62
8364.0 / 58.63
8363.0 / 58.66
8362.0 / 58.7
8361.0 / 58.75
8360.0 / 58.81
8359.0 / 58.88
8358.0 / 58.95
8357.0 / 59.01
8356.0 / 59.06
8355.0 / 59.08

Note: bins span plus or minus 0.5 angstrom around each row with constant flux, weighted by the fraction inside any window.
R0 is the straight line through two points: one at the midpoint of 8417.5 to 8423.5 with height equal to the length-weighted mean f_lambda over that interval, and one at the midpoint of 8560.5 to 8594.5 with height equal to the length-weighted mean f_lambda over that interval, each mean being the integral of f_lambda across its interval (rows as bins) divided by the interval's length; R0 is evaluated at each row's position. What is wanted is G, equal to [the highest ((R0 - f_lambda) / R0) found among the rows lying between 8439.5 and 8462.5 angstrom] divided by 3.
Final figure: -0.0026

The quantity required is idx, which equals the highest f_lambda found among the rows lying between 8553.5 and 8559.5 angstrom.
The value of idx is 56.5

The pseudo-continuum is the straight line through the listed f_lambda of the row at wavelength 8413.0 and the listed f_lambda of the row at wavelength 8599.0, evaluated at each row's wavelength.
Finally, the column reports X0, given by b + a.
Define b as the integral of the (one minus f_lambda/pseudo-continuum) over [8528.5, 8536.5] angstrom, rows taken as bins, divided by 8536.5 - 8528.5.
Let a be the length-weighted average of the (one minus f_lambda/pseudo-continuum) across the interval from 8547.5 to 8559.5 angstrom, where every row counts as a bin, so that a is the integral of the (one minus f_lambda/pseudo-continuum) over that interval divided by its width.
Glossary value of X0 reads 0.09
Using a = 0.043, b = 0.05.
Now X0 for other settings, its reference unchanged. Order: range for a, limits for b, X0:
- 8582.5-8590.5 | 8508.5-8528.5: -0.01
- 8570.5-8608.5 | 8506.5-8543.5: 0.03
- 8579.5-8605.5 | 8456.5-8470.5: -0.04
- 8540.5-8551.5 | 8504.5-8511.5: 0.13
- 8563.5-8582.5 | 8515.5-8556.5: 0.04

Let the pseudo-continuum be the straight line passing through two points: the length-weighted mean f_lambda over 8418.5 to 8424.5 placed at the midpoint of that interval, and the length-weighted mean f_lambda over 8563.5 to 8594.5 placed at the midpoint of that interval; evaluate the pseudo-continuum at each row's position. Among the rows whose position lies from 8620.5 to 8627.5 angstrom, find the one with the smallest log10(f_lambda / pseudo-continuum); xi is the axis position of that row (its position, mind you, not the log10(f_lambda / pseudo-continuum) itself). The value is 8627.0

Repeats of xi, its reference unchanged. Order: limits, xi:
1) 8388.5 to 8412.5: 8389.0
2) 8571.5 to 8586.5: 8586.0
